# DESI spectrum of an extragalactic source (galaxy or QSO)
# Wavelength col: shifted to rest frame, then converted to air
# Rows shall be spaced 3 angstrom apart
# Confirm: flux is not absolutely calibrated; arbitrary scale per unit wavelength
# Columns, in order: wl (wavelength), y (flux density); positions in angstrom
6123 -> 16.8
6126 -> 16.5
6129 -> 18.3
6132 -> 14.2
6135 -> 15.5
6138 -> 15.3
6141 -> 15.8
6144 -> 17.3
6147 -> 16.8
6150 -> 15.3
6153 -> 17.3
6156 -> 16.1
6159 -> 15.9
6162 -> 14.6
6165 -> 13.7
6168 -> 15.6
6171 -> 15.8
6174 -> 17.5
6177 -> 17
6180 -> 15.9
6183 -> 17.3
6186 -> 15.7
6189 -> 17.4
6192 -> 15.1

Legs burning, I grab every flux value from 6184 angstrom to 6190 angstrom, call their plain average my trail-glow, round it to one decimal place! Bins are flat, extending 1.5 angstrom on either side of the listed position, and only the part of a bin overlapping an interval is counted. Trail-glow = 16.5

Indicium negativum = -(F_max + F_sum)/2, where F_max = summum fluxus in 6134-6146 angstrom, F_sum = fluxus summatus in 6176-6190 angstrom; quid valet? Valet -50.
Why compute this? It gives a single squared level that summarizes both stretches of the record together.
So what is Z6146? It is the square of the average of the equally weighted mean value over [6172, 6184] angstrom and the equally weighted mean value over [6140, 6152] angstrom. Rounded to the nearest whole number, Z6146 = 276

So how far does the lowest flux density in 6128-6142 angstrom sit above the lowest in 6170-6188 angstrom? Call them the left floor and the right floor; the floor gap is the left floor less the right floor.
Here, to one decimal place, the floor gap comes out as -1.5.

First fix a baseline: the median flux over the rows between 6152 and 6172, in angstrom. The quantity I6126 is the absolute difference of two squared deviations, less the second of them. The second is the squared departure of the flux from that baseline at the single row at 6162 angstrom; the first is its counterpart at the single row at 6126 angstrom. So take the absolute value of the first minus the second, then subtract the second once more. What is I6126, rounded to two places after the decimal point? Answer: -0.49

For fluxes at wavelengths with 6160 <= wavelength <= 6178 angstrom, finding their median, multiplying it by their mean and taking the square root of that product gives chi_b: 15.7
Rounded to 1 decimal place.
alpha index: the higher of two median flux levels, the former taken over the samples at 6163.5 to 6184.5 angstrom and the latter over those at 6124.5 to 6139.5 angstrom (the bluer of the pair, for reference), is 15.9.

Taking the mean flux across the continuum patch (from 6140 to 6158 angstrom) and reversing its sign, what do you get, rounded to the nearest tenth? -16.4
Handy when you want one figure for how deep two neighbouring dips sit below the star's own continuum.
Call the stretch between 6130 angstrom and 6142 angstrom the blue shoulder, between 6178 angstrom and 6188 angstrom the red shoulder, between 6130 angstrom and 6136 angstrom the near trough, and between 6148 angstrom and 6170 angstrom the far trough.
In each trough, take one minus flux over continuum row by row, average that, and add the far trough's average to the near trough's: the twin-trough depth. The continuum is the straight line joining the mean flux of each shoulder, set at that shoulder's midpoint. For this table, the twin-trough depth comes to 0.03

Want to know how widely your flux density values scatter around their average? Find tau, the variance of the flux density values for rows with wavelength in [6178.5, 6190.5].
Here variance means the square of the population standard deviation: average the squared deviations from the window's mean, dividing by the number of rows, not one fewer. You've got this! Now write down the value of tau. 0.607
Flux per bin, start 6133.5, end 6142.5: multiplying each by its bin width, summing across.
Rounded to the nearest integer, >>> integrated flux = 140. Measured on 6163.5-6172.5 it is 135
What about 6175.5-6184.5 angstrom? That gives 151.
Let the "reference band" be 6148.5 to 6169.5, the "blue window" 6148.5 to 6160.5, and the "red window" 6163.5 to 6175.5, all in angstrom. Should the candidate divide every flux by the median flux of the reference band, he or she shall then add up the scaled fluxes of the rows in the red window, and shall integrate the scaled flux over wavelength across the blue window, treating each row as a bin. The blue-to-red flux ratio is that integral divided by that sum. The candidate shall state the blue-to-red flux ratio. 3.10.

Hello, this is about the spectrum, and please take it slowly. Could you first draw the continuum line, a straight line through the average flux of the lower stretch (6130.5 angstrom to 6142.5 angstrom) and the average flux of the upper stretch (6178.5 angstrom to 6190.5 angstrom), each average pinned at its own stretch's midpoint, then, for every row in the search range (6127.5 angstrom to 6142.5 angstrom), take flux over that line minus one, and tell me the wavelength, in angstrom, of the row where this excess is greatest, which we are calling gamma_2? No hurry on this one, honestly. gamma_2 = 6129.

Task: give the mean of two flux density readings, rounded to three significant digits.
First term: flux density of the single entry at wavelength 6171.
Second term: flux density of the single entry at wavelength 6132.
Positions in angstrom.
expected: 15.0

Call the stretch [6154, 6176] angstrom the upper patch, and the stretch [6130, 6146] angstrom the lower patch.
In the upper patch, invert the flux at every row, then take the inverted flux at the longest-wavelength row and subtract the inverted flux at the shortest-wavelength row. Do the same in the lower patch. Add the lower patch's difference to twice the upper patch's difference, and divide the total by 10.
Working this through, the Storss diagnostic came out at -0.0023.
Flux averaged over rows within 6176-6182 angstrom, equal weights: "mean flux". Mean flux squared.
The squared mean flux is 271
